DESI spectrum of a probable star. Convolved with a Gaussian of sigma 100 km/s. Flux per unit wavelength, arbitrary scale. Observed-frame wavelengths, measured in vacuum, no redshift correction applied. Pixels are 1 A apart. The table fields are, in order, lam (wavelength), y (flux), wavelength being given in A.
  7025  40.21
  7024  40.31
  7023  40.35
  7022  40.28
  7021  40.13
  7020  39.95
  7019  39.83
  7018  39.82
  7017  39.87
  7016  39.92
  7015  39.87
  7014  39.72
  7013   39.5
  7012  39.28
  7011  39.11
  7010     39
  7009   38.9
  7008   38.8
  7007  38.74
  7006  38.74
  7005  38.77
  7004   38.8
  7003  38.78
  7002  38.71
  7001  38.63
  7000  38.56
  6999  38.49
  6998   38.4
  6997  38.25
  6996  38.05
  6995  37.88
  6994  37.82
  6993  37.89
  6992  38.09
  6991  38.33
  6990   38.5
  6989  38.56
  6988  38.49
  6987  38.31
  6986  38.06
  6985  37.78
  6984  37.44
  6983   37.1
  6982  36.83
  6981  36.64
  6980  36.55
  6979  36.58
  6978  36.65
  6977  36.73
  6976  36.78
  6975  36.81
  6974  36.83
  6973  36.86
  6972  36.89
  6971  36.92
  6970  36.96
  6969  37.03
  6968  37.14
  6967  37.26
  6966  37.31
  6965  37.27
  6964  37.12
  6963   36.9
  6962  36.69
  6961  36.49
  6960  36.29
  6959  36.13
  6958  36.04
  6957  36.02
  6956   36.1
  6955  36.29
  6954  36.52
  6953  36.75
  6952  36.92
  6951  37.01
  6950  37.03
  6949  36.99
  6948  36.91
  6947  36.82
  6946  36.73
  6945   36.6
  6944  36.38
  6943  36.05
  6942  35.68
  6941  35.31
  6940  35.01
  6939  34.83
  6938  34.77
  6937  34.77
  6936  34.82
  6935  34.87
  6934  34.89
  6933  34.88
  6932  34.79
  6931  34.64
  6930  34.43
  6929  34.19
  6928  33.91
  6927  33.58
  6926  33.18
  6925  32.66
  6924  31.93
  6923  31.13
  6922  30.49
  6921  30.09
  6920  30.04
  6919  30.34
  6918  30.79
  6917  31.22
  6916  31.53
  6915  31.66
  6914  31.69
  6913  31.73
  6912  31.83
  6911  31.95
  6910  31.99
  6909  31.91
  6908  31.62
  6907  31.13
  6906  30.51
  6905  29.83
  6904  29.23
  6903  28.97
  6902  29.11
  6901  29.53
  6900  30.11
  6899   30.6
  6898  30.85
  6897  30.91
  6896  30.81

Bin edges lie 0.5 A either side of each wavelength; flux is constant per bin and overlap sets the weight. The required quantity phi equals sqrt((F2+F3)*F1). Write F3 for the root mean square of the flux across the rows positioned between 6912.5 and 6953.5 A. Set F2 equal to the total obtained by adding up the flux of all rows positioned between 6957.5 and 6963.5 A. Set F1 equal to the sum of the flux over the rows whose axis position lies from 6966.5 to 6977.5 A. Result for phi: 320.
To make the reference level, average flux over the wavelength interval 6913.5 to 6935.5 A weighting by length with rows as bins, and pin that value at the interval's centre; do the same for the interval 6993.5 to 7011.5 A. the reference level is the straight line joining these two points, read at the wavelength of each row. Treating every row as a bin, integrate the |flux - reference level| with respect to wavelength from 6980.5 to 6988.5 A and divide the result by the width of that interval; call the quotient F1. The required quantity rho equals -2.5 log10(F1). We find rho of 0.8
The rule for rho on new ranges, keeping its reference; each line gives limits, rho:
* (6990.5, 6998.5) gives 1.8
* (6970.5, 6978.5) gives 1.0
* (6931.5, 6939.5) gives -0.4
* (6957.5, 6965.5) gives -0.2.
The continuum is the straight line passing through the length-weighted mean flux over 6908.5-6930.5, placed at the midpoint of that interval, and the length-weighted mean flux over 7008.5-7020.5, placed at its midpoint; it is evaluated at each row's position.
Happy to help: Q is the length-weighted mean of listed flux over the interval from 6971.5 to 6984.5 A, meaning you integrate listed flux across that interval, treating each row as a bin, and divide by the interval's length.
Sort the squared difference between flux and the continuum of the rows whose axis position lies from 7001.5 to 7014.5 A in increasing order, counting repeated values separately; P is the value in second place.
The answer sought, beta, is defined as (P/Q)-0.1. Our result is -0.0999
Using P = 0.003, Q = 36.8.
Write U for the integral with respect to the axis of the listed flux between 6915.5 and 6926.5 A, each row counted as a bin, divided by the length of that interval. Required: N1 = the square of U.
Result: 975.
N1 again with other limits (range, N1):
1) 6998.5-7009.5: 1499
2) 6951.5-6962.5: 1324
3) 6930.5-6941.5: 1216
